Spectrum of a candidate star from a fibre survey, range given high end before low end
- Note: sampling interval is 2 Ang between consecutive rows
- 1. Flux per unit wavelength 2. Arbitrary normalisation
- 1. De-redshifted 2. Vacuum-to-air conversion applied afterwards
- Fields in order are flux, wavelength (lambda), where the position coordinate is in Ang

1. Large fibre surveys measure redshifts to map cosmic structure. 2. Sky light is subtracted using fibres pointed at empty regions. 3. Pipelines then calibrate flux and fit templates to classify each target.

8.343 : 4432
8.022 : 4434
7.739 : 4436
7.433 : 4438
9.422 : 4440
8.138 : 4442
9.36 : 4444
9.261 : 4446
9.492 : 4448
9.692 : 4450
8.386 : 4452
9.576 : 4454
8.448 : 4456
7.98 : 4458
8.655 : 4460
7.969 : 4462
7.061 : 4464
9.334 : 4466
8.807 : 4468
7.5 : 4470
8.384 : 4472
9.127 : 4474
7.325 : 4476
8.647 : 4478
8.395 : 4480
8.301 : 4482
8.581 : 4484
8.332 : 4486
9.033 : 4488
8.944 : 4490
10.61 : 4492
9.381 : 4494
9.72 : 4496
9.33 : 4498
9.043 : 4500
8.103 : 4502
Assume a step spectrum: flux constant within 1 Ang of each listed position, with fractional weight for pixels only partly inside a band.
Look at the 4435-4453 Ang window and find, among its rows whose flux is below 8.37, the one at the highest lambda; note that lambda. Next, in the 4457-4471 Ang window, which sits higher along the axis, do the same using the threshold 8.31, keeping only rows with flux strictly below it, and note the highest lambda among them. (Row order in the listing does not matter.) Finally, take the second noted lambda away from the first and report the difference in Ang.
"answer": -28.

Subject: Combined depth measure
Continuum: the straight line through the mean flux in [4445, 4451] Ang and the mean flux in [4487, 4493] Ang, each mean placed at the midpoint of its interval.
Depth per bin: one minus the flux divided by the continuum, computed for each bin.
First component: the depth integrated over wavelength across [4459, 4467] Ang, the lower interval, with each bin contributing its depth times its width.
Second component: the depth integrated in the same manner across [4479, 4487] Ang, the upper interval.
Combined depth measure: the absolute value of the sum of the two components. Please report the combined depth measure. 2.0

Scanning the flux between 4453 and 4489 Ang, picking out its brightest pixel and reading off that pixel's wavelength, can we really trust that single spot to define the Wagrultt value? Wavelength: 4454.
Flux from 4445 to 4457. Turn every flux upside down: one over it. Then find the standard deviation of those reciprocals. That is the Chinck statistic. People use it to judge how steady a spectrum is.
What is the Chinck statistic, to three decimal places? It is 0.007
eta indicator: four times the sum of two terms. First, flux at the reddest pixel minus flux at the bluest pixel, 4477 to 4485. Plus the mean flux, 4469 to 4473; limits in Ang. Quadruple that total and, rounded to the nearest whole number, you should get 32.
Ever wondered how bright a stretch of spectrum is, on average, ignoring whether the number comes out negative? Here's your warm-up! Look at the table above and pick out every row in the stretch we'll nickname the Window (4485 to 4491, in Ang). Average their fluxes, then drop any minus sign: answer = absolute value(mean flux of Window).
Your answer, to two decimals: 8.77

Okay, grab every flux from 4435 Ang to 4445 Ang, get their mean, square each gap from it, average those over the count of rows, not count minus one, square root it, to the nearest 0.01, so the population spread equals 0.83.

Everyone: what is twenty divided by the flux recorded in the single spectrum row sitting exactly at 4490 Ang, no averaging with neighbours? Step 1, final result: 2.24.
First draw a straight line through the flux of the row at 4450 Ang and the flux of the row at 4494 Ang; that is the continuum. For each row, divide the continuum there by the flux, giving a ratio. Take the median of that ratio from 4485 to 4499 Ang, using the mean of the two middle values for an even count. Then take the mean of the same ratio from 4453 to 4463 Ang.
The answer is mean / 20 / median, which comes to 0.057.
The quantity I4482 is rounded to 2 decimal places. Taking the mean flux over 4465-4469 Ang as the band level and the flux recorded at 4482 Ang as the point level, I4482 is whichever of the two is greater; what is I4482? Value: 9.07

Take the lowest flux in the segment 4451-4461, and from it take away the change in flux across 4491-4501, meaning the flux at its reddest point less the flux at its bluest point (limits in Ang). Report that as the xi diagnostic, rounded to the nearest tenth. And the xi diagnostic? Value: 9.5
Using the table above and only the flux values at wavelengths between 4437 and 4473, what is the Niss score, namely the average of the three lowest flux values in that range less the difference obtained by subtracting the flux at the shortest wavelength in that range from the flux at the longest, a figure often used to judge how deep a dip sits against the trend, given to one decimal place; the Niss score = 6.4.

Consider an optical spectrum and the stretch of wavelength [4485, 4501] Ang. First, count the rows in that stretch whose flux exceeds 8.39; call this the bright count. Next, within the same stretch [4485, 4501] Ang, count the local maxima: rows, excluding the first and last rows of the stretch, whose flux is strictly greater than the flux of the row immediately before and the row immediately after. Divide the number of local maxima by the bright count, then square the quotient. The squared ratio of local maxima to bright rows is 0.18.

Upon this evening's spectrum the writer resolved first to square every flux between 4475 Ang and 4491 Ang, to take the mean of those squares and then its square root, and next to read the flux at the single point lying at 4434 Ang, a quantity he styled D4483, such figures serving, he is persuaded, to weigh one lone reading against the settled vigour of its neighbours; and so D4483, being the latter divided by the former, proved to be 0.948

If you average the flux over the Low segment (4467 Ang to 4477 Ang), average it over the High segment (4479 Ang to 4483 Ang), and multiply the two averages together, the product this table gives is 69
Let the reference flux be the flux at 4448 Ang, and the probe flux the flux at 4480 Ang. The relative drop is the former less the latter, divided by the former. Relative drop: 0.12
